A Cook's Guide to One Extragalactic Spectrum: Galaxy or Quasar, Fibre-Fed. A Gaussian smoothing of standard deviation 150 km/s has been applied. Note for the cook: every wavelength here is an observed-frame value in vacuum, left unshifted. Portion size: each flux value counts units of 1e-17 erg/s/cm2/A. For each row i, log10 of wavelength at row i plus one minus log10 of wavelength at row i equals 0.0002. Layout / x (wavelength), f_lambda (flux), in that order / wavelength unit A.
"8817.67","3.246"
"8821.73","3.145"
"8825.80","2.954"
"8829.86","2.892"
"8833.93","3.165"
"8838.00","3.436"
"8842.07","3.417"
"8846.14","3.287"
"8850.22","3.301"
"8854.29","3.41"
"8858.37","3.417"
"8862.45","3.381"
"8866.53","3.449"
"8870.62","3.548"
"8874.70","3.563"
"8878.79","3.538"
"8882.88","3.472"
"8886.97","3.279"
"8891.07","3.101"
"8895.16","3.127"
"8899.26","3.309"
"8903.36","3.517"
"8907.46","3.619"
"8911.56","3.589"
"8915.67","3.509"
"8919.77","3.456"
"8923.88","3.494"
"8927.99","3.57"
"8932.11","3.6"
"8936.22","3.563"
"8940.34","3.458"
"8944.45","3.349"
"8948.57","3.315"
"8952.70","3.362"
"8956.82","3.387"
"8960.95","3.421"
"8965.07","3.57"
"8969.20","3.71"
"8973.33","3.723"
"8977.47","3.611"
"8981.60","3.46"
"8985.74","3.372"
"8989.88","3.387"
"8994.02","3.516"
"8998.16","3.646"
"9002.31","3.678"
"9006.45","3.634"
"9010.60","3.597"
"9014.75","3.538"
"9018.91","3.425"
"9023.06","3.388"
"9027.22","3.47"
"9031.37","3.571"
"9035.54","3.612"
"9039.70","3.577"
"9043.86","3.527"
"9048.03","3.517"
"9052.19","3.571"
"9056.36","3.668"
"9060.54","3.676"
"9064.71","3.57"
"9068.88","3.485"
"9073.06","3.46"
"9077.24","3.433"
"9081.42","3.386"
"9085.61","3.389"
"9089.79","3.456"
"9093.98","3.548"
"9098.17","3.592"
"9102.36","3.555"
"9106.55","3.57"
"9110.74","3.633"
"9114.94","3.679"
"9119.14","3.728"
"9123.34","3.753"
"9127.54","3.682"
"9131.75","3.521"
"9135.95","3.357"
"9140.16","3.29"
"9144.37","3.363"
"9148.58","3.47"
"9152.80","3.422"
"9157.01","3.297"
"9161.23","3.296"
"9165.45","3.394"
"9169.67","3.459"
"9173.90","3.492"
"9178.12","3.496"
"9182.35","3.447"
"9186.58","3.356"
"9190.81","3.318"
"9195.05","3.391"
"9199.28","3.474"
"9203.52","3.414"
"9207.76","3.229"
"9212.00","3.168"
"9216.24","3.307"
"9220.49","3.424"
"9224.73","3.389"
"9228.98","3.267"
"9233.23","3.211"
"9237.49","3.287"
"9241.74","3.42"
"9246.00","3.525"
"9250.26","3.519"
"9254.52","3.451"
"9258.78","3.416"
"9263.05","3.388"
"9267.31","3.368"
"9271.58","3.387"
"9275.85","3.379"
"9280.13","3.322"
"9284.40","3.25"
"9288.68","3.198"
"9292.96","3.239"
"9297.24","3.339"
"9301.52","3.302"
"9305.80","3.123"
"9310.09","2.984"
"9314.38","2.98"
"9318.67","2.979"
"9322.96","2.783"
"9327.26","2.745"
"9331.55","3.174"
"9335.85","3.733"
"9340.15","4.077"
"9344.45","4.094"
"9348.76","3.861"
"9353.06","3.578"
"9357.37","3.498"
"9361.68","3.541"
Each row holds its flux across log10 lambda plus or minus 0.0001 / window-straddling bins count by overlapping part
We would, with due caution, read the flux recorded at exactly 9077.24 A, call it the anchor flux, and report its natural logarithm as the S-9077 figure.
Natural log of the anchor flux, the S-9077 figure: 1.23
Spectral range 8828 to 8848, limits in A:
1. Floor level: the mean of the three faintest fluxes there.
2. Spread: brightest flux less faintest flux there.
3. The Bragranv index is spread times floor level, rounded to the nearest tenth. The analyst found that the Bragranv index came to 1.7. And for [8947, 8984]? 1.4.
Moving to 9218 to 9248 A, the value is 1.0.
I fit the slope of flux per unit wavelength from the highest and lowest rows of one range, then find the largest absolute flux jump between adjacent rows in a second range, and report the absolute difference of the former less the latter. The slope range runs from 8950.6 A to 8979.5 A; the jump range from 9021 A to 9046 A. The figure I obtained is 0.09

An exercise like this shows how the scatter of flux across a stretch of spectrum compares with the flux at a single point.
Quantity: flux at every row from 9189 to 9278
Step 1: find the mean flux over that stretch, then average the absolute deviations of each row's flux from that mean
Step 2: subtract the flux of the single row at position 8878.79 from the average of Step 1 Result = -3.46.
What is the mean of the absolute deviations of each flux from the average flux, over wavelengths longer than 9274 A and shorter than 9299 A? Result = 0.059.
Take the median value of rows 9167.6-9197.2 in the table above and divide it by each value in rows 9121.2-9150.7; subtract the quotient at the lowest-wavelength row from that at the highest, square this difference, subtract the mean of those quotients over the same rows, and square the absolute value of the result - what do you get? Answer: 0.97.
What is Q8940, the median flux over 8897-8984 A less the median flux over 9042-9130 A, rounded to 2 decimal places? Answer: -0.06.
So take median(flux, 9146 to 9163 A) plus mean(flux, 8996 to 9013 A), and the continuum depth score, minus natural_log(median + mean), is -1.95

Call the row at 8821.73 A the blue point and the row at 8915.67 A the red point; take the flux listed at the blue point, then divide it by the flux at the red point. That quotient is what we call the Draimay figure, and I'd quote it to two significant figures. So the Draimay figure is 0.90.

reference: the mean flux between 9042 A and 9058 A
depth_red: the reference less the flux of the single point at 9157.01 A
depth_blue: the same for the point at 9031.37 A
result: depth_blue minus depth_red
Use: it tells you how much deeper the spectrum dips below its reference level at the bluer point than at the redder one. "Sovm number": -0.3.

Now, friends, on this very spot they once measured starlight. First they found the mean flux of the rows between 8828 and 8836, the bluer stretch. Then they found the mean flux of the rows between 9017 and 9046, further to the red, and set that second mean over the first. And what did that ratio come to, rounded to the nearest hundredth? 1.16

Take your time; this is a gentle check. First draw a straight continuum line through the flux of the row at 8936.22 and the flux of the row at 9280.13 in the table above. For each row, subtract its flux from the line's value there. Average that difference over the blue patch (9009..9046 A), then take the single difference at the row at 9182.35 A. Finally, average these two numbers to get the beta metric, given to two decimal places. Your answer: -0.04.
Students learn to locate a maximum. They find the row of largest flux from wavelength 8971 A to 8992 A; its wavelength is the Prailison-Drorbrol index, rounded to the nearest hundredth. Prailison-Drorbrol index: 8973.33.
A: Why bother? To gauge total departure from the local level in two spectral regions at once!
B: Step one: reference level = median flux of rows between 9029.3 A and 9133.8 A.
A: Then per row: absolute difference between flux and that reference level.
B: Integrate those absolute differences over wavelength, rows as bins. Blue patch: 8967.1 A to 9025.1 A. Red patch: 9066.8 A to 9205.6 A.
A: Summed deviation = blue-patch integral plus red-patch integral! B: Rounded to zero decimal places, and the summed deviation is 25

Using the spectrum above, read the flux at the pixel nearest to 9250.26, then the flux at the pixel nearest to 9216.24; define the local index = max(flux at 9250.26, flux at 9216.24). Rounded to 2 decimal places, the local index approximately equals 3.52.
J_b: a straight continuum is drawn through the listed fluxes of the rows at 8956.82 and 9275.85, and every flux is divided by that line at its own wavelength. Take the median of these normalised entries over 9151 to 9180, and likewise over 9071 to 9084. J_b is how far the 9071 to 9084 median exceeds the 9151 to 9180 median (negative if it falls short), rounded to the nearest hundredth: 0.00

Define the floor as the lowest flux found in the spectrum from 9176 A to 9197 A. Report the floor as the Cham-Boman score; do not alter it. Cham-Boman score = 3.318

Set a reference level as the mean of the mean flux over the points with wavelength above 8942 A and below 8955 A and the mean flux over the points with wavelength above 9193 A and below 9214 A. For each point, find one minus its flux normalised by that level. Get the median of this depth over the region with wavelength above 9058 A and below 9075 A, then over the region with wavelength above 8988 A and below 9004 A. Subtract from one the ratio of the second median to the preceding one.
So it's -0.3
